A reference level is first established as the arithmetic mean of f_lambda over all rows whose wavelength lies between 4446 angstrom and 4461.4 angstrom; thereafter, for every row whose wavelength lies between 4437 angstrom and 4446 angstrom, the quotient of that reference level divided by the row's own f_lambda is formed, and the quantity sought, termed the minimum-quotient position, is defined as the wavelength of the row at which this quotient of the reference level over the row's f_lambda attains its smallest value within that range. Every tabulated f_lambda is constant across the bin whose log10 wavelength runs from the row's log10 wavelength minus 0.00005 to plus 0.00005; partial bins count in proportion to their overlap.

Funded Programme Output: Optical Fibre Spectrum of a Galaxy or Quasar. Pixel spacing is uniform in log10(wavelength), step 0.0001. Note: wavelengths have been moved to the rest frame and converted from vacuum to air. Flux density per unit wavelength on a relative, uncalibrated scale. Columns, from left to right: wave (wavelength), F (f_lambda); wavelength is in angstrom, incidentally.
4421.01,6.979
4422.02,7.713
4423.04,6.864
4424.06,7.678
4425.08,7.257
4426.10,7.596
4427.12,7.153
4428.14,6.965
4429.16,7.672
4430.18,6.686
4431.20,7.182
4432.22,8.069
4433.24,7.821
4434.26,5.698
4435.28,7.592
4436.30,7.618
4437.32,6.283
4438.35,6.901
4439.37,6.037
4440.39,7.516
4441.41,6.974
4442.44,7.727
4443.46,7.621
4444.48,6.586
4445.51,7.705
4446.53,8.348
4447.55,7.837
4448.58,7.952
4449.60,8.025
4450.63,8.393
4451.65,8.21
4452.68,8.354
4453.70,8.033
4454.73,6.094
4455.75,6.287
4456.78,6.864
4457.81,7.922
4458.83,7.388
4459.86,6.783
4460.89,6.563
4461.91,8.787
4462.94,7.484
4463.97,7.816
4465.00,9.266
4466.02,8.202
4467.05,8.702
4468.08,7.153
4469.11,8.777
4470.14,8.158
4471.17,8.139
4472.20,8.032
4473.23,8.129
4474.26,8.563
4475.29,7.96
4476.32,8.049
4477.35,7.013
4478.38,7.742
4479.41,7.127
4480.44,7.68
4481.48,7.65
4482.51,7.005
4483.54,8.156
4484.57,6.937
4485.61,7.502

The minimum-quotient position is 4442.44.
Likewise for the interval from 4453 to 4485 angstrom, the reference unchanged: 4465.00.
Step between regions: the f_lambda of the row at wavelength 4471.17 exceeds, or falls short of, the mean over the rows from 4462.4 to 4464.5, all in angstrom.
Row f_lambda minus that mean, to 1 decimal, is 0.5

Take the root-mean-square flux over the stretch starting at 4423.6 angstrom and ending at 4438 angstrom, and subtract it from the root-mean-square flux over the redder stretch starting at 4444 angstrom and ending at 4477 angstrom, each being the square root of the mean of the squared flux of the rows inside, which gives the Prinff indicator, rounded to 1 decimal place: 0.6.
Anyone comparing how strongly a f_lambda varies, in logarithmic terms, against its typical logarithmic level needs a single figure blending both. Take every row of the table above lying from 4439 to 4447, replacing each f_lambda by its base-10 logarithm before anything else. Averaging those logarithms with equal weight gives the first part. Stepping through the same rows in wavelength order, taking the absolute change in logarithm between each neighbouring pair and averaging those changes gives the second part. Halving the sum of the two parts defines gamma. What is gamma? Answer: 0.456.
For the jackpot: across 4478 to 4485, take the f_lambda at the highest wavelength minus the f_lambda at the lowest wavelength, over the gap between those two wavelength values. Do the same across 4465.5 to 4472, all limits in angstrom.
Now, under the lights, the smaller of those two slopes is -0.13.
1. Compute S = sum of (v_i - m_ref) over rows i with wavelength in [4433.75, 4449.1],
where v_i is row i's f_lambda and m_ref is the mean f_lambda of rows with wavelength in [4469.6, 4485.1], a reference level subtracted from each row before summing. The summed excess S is -7.9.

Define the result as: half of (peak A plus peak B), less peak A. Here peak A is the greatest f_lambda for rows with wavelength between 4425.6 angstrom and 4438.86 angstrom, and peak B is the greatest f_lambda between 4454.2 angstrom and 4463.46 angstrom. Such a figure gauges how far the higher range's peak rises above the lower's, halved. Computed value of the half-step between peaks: 0.36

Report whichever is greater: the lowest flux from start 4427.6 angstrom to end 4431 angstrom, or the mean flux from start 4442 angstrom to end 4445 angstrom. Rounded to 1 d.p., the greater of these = 7.3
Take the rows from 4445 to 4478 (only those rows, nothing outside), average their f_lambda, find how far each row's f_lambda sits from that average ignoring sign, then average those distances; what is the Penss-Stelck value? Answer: 0.57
